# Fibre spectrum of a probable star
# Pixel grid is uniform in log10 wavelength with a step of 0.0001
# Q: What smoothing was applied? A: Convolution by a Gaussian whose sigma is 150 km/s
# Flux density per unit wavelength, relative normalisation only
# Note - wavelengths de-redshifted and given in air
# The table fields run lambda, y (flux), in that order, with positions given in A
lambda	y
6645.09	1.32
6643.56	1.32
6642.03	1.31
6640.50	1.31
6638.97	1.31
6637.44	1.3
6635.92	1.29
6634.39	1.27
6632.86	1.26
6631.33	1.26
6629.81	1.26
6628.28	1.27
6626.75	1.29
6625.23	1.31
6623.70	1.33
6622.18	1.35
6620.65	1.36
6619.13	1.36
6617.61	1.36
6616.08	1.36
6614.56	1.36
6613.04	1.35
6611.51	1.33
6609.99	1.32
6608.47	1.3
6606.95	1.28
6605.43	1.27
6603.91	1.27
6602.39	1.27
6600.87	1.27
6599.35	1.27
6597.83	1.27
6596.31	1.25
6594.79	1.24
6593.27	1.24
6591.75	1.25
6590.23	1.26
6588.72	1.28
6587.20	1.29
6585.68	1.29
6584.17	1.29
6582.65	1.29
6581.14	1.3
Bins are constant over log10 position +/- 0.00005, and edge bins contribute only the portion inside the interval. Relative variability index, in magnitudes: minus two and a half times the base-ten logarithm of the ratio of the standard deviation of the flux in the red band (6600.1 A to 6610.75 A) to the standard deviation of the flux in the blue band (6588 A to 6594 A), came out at -0.2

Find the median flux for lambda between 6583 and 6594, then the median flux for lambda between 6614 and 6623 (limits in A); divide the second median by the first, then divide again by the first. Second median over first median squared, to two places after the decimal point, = 0.83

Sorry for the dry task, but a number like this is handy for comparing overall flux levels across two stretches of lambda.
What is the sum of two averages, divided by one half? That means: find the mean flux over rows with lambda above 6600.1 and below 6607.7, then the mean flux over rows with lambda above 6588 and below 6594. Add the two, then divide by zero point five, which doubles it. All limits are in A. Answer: 5.06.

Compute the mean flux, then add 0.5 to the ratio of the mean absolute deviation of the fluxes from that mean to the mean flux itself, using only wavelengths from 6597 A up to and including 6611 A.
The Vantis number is 0.510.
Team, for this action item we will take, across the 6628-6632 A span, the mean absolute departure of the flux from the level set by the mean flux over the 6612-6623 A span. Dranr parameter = 0.094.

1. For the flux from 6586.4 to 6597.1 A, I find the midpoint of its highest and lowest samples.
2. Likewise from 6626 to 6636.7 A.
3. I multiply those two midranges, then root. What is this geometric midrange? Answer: 1.27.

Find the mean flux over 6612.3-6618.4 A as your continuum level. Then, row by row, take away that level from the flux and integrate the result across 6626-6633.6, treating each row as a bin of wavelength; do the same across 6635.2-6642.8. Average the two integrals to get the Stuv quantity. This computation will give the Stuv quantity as -0.55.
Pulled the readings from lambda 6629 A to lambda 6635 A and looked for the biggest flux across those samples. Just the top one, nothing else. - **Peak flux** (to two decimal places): 1.27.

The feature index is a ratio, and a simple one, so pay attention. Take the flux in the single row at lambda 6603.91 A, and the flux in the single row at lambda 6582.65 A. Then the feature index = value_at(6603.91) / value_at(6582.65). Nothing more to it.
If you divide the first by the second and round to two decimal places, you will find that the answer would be 0.98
